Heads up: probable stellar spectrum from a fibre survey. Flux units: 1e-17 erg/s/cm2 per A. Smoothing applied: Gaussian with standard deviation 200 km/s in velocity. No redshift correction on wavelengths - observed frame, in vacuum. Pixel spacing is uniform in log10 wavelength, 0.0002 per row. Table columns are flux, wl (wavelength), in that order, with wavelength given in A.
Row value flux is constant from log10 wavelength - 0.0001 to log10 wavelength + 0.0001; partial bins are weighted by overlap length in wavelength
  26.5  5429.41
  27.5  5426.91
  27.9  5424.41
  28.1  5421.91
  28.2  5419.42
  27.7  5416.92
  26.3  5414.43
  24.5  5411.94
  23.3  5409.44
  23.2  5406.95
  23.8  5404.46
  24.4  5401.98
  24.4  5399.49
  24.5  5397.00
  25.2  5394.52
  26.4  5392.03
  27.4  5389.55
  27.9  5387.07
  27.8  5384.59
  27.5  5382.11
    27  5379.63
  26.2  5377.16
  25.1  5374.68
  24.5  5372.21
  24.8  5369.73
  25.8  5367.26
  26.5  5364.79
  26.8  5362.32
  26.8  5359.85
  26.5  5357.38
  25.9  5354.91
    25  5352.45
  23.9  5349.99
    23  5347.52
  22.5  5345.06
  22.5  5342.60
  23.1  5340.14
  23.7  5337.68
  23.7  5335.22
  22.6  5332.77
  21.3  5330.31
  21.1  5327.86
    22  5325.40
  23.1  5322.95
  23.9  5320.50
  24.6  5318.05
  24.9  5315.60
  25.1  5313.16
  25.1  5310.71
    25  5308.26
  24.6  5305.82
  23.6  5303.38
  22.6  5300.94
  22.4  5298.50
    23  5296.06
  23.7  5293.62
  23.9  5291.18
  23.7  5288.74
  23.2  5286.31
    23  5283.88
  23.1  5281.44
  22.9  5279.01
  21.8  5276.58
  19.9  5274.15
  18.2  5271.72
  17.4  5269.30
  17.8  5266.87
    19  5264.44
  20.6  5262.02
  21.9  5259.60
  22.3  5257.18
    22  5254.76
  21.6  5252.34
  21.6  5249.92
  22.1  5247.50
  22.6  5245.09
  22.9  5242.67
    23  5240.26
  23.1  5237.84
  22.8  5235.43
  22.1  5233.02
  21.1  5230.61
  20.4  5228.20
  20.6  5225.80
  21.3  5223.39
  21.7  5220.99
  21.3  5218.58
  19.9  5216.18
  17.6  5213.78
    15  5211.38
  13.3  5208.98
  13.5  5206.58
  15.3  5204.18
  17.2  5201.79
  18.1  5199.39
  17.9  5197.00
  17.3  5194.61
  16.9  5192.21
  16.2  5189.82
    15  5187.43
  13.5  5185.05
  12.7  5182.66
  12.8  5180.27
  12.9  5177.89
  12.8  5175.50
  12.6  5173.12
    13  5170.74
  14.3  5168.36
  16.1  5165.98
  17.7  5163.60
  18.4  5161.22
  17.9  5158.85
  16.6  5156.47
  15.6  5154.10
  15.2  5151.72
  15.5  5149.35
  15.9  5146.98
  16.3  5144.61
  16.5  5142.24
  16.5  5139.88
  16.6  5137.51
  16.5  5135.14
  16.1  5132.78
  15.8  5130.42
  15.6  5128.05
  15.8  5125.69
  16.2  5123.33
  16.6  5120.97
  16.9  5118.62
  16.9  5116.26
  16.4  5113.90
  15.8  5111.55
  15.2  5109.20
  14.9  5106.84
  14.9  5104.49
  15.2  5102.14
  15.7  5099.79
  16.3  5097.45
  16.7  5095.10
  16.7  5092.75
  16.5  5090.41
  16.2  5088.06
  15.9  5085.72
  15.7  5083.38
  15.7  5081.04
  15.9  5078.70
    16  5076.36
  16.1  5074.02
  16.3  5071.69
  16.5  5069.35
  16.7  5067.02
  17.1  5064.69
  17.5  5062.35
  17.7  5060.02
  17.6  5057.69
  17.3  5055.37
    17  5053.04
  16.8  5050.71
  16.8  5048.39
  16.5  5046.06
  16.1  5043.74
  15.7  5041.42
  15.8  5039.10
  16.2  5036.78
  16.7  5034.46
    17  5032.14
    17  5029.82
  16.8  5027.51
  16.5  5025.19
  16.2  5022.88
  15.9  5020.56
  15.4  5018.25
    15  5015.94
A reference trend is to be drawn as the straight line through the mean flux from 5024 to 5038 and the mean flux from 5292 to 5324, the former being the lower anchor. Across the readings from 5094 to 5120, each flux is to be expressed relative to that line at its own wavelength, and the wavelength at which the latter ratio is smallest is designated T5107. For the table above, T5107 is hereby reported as 5106.84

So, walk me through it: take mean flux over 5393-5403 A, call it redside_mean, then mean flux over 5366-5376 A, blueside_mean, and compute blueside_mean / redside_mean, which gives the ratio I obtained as 1.02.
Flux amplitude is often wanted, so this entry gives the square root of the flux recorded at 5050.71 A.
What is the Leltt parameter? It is 4.10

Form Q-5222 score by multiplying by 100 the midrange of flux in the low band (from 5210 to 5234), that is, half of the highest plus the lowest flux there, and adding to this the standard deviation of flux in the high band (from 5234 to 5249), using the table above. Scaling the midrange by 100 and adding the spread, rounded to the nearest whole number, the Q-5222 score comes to 1855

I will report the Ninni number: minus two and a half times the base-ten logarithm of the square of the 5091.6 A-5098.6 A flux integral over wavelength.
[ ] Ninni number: -10.3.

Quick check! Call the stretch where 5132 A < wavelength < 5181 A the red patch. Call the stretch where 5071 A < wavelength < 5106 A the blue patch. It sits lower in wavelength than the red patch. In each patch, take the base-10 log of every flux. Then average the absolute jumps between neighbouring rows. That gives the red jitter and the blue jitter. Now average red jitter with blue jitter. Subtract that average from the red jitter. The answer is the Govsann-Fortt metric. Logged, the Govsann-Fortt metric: 0.005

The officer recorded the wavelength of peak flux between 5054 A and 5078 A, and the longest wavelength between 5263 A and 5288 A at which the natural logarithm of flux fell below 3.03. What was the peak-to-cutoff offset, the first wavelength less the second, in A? -214.1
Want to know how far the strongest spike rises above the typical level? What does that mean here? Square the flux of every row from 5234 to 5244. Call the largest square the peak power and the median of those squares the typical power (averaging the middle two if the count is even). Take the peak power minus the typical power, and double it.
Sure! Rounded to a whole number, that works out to 14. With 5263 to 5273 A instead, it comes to 74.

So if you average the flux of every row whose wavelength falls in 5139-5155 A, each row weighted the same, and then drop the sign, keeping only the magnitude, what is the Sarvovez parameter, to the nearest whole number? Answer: 16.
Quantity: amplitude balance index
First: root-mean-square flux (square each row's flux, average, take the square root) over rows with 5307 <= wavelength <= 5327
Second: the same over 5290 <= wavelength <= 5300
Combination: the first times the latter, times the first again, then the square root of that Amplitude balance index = 117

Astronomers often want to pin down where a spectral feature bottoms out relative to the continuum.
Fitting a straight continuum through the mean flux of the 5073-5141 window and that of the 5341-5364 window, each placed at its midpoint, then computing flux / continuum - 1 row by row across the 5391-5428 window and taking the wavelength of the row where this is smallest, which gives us 5406.95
